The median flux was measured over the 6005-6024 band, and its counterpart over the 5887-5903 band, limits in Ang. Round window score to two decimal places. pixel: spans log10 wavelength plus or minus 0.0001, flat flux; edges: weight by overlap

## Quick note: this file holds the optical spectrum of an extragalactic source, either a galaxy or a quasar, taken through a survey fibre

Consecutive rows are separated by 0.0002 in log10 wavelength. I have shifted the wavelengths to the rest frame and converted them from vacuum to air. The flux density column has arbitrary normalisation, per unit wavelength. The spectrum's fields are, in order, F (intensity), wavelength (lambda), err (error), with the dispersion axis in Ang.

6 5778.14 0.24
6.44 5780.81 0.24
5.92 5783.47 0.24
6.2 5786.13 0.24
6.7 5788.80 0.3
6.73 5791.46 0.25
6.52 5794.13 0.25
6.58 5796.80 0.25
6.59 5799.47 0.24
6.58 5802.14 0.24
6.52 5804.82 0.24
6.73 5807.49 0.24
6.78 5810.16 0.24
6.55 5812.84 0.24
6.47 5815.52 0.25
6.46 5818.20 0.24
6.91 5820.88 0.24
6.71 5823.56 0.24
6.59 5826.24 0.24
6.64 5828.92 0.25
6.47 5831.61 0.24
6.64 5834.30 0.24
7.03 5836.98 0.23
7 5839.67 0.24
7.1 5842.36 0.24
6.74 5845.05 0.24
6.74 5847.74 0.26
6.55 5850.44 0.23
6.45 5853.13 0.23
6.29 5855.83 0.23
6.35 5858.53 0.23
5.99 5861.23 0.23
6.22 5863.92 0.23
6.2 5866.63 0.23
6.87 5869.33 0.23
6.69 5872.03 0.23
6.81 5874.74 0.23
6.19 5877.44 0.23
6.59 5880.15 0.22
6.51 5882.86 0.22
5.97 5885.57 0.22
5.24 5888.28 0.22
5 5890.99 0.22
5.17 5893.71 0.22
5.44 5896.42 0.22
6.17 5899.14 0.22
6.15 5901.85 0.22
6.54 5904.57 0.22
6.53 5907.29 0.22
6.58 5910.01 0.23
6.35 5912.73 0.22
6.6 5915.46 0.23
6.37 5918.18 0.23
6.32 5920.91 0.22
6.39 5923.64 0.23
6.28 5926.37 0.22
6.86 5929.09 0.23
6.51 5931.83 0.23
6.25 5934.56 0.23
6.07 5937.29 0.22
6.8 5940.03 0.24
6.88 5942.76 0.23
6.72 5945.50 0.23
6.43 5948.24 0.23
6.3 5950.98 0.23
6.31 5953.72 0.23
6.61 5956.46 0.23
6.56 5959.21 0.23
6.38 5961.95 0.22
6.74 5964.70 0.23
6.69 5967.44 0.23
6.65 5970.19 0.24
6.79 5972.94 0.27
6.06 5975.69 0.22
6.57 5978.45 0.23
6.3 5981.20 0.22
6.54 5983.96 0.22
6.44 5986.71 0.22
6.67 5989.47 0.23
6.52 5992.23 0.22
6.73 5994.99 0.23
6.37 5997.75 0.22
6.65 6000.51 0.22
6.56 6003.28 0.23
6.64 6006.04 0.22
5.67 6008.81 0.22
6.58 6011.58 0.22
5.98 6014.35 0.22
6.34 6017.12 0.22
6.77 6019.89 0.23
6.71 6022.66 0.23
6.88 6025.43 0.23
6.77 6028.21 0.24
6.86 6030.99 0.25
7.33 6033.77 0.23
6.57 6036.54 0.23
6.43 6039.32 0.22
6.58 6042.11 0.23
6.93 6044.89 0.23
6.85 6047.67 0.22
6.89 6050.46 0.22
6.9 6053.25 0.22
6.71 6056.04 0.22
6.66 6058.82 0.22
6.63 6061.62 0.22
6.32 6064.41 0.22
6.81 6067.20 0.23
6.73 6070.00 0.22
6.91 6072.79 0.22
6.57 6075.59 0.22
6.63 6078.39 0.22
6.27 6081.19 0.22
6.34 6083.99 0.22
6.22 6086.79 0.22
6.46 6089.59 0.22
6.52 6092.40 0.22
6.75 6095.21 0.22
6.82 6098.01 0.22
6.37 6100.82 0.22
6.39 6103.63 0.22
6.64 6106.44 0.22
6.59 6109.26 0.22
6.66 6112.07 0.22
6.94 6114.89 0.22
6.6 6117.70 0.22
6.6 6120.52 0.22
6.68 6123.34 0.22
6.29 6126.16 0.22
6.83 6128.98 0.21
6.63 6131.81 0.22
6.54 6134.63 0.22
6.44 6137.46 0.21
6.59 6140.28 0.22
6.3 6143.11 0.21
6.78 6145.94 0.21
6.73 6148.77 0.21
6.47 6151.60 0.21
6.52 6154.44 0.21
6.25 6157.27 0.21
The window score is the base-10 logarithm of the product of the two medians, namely 1.55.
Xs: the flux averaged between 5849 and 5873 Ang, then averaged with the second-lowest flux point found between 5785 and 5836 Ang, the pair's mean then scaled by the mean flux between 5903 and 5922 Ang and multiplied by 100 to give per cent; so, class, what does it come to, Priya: 99.4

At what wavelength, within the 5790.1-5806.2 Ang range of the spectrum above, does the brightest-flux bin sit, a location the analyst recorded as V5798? 5791.46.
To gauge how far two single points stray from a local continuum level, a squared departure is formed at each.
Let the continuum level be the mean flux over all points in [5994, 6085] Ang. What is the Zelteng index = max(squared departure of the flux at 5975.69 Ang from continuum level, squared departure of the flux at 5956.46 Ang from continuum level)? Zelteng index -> 0.32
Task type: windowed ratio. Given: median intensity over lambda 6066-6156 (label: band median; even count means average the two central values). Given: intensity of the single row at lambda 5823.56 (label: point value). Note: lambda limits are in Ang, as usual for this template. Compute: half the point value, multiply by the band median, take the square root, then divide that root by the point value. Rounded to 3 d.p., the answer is 0.701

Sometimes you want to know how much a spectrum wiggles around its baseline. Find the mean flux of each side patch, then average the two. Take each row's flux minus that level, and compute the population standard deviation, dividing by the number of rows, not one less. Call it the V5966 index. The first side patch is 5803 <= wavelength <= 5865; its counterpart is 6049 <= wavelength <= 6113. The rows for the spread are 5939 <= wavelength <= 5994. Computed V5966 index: 0.20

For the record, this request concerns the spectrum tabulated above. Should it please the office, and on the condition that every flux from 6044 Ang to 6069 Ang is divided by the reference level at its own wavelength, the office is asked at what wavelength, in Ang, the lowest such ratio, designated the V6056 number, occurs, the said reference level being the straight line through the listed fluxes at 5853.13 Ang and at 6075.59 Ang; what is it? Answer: 6064.41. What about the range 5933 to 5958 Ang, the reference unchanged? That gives 5937.29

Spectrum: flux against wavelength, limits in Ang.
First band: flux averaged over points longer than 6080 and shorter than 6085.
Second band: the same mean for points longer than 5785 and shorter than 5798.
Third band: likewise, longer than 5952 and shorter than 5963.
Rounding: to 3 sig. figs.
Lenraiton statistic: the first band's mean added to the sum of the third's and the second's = 19.3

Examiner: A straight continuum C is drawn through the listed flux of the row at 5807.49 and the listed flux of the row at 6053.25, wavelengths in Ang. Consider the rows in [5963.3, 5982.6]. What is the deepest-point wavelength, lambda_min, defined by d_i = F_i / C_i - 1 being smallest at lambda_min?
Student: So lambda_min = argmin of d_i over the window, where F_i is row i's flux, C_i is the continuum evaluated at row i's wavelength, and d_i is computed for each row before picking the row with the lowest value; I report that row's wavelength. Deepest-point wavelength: 5975.69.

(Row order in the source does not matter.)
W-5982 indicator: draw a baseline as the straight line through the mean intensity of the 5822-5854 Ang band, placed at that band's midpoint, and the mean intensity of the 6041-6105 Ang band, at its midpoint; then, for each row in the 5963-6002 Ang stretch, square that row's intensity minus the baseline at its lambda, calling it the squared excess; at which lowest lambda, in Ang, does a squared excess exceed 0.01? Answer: 5972.94 Ang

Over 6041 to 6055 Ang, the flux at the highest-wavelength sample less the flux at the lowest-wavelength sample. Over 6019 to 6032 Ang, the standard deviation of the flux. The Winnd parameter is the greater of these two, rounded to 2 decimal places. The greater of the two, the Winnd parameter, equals 0.32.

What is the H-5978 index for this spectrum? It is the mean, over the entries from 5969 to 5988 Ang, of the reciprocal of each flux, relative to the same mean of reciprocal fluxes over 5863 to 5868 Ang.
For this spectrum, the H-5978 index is 0.96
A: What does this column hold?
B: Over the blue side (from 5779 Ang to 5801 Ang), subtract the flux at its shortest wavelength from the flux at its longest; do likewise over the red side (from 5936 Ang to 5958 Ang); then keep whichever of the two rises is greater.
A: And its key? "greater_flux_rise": 0.54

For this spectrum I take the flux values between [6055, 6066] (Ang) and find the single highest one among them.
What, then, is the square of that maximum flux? 45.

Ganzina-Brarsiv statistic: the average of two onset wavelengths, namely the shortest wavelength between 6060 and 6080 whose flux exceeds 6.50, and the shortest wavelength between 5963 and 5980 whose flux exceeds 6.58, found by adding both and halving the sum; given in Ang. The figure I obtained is 6013.2 Ang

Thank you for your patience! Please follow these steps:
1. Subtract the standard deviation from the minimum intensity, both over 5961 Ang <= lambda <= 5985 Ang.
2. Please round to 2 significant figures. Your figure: 5.8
